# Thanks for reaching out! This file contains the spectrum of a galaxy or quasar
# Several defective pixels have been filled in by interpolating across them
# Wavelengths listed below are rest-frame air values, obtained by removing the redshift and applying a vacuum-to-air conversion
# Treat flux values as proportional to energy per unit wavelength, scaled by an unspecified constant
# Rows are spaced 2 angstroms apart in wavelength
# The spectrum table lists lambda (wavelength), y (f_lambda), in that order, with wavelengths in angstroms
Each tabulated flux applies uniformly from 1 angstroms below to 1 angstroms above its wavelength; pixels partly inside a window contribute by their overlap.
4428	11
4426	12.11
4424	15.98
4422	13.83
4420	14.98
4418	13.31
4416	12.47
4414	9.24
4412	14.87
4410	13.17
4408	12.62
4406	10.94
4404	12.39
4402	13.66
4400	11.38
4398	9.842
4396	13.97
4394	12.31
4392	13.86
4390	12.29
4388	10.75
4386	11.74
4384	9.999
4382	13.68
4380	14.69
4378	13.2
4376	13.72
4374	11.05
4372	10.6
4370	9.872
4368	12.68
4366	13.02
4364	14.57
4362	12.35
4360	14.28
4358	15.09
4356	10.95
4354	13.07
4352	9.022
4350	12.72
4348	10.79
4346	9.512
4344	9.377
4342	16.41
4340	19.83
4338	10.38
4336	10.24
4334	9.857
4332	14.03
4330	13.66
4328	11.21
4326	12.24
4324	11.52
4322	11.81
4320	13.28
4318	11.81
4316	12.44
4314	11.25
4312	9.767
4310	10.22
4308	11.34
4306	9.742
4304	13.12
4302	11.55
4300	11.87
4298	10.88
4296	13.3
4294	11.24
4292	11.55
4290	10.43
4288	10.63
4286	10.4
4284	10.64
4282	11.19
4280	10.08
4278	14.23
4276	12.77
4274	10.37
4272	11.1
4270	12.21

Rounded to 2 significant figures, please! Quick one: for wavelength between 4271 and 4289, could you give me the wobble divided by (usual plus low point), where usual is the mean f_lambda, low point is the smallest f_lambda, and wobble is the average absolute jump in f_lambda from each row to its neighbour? 0.064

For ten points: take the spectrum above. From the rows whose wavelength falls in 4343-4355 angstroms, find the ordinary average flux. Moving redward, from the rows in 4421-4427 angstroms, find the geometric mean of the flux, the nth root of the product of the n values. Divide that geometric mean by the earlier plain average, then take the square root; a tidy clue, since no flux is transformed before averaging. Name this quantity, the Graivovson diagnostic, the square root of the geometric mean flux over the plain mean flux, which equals 1.14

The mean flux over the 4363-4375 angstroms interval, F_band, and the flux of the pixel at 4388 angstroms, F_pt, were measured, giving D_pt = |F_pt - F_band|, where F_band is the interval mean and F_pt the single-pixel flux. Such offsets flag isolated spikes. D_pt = 1.2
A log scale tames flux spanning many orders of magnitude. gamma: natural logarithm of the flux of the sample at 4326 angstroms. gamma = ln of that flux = 2.50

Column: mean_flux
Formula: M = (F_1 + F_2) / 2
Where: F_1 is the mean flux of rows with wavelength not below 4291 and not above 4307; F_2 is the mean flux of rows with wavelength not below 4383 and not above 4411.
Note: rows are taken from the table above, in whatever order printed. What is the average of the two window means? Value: 11.9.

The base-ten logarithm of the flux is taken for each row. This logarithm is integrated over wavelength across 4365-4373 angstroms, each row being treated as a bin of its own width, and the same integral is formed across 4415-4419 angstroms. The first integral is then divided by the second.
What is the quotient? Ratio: 1.9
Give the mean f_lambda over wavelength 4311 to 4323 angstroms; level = 11.7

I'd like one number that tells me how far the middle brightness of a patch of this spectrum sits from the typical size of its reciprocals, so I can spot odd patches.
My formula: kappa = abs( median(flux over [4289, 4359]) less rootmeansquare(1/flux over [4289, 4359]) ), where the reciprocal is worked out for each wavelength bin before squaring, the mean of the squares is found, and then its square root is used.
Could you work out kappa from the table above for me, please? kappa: 11.4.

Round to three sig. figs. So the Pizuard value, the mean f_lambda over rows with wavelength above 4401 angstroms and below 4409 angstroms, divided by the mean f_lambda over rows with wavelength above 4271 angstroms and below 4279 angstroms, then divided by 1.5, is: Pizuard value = 0.682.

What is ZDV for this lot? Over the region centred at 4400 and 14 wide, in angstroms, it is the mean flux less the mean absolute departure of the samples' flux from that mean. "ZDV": 10.9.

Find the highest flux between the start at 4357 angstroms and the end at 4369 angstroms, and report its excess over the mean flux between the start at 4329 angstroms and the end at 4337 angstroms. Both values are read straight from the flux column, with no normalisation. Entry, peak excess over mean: 3.1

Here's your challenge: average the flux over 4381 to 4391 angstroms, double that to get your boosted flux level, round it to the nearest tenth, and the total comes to 23.4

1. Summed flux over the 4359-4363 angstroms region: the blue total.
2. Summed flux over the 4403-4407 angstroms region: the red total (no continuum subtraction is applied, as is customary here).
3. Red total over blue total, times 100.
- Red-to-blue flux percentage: 88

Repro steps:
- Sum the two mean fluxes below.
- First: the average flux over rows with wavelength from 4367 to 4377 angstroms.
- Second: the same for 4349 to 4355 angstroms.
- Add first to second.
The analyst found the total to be 23.2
